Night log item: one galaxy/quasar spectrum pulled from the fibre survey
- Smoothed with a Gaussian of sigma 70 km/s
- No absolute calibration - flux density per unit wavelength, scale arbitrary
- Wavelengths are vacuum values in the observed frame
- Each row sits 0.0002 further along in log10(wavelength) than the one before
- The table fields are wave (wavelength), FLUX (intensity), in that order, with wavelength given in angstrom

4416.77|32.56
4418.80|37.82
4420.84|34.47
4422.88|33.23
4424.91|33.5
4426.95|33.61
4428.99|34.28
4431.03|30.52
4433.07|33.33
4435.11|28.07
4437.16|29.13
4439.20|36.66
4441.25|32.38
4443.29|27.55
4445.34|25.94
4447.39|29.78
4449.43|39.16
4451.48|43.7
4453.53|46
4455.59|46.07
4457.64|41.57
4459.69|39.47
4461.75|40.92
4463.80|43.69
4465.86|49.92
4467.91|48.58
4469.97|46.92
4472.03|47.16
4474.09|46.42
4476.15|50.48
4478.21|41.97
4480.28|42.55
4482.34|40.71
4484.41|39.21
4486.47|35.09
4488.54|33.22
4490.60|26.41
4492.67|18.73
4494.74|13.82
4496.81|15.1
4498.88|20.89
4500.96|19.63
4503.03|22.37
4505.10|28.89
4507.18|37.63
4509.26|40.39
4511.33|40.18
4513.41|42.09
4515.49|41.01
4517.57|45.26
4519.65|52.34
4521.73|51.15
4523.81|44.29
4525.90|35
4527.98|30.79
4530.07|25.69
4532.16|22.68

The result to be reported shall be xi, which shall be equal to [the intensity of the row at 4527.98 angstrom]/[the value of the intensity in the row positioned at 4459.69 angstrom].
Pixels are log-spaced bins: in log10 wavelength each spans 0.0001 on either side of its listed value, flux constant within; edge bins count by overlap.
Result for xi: 0.8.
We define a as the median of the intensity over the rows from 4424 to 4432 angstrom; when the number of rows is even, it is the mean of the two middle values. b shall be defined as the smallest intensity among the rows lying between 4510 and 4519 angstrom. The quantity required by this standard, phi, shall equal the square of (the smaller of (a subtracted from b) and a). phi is 44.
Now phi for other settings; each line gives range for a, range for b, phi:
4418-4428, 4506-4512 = 16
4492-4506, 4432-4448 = 40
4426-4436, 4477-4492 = 48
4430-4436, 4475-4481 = 131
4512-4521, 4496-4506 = 817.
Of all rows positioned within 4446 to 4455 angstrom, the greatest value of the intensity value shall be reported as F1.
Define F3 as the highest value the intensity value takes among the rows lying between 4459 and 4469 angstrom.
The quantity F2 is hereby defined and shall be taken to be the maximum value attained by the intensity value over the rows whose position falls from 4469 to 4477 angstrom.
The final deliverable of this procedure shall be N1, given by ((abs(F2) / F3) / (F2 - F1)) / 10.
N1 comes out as 0.02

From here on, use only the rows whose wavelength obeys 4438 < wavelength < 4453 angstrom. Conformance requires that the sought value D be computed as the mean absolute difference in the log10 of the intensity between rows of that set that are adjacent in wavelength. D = 0.06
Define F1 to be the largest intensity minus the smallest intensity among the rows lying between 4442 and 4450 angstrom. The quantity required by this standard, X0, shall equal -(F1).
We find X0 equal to -13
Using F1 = 13.2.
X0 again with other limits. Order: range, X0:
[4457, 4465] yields -4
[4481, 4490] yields -7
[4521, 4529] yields -20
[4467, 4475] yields -2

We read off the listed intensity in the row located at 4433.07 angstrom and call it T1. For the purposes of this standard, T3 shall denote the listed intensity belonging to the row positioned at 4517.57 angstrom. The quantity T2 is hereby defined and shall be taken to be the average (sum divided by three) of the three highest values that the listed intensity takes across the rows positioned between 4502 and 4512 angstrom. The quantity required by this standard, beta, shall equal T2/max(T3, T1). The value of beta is 0.87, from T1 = 33.33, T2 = 39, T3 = 45.26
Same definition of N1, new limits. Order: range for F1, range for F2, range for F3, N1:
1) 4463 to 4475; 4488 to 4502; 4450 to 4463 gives 0.00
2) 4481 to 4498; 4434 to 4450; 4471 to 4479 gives -0.05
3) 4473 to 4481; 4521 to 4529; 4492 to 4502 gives 0.37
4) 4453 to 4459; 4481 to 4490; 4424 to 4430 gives -0.02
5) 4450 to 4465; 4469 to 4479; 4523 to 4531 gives 0.03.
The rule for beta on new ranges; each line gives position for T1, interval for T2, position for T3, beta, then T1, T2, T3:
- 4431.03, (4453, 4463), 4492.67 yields 1.46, 30.52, 45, 18.73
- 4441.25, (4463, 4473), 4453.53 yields 1.06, 32.38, 49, 46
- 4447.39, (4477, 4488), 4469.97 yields 0.89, 29.78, 42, 46.92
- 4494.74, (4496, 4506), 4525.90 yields 0.69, 13.82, 24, 35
